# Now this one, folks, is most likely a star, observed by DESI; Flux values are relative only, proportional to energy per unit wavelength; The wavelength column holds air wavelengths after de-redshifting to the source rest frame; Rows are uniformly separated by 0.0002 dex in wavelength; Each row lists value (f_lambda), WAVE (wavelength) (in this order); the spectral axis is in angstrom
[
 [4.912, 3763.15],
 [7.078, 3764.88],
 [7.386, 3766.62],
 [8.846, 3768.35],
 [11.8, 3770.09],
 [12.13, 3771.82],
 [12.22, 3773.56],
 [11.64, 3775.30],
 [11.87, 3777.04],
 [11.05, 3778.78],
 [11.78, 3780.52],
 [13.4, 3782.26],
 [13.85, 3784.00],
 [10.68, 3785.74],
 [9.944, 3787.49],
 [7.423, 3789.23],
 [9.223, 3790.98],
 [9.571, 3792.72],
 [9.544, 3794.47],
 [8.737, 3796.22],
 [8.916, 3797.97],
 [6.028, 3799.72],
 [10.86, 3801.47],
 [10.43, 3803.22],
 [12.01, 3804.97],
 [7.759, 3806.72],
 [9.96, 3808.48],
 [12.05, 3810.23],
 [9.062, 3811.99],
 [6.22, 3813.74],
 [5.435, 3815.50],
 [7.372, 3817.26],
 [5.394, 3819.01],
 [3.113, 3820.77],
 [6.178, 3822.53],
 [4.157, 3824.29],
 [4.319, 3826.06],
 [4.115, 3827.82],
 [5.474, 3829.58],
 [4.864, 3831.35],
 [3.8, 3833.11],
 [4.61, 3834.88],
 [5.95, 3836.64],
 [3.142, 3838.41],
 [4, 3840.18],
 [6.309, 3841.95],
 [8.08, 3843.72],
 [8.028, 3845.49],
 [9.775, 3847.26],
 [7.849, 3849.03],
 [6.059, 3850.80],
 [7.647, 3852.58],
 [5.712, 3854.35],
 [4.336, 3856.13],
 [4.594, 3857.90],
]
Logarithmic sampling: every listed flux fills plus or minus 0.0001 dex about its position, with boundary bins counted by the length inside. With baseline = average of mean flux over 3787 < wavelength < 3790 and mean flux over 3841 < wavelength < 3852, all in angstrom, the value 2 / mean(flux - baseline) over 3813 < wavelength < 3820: -1.0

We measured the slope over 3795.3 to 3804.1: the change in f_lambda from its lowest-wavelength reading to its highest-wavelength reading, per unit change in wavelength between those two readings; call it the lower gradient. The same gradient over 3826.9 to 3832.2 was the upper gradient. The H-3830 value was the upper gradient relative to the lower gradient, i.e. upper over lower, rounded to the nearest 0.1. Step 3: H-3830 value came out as 0.9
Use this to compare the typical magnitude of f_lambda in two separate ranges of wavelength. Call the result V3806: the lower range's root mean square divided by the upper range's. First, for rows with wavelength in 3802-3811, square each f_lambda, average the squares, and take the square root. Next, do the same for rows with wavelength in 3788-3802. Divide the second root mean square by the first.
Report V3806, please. 0.84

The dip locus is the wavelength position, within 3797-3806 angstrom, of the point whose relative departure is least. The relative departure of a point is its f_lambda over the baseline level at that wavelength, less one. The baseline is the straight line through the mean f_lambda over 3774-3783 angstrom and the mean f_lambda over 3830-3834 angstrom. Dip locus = 3799.72 angstrom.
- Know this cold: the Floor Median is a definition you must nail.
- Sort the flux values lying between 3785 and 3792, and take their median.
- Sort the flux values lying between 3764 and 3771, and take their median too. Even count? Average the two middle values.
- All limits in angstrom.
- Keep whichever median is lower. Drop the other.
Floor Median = 8.1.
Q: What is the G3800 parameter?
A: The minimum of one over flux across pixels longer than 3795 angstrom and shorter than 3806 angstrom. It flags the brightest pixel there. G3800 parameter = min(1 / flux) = 0.083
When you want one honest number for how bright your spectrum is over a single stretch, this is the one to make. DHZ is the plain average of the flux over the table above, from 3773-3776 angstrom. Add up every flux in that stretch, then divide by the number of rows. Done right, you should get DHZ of 12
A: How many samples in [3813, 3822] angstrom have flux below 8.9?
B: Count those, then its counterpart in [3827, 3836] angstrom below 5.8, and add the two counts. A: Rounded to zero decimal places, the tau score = 10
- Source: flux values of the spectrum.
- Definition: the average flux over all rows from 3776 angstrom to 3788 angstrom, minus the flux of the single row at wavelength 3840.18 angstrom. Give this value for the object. 7.8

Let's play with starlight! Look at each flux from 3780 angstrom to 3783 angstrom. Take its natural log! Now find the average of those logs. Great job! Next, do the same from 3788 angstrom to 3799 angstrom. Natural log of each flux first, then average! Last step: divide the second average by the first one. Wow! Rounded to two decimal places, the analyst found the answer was 0.86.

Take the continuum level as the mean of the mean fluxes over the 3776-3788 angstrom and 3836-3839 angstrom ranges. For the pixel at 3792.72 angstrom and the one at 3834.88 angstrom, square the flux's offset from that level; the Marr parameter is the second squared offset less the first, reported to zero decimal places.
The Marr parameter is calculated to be 11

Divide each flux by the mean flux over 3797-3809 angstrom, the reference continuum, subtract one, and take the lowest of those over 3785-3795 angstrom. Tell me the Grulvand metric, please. -0.21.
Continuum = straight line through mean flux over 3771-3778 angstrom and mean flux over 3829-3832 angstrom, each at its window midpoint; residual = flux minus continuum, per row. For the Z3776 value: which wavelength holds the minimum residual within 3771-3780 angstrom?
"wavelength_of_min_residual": 3778.78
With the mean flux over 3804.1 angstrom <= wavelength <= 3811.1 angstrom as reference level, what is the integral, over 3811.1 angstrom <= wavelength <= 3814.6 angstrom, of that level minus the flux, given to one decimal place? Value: 9.8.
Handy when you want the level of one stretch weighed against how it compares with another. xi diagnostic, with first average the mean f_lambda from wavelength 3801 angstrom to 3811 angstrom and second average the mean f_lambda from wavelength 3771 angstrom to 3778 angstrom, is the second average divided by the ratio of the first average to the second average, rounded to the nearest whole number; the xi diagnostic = 14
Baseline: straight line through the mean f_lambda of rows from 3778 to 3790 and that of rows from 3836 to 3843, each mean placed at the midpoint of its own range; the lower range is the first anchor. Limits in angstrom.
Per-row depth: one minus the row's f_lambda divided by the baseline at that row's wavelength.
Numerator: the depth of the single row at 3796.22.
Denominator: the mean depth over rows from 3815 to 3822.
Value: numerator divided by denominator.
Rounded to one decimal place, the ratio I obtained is 0.4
